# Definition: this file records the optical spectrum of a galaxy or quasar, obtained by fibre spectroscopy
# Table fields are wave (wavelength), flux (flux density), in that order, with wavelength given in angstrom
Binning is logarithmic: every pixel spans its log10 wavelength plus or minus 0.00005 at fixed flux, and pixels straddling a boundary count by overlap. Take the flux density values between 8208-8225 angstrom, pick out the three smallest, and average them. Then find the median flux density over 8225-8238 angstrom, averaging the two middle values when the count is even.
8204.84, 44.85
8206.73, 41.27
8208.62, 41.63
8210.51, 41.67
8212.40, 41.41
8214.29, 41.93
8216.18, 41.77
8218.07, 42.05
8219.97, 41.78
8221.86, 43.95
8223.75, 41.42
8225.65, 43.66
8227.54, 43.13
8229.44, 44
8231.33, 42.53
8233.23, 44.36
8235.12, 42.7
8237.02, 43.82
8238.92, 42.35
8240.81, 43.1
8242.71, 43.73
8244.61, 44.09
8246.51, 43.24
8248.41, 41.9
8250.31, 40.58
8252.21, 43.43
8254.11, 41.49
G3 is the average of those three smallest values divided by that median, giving 0.95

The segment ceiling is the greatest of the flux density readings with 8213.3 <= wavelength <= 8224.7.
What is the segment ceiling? 43.95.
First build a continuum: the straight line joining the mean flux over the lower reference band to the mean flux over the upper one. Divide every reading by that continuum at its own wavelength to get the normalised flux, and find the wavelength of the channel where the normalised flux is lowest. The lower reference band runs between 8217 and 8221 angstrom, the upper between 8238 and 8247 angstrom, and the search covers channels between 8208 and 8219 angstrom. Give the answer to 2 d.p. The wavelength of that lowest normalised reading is 8212.40 angstrom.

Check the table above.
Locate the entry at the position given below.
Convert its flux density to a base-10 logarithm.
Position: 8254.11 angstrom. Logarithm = 1.62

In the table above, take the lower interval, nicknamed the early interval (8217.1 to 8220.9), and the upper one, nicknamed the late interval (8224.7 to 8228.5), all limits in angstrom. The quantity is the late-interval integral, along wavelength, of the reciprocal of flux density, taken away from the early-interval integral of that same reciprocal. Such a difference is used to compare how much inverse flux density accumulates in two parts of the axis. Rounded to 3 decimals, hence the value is 0.003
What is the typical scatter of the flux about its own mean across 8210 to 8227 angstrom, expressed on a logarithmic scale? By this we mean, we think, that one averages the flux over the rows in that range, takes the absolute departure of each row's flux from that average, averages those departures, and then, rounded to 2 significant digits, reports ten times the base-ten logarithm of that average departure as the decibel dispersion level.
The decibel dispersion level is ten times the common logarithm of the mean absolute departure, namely -1.4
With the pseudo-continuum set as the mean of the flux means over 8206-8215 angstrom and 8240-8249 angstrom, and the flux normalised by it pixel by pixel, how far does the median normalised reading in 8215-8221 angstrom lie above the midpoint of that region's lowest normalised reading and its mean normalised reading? -0.001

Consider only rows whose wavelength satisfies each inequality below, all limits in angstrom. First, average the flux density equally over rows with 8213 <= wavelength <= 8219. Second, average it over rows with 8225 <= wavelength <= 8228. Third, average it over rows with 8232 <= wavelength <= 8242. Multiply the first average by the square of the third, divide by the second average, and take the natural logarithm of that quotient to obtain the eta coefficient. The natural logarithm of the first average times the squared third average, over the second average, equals 7.50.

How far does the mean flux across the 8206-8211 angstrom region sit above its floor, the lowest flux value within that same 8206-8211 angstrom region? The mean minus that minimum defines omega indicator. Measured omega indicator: 0.25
